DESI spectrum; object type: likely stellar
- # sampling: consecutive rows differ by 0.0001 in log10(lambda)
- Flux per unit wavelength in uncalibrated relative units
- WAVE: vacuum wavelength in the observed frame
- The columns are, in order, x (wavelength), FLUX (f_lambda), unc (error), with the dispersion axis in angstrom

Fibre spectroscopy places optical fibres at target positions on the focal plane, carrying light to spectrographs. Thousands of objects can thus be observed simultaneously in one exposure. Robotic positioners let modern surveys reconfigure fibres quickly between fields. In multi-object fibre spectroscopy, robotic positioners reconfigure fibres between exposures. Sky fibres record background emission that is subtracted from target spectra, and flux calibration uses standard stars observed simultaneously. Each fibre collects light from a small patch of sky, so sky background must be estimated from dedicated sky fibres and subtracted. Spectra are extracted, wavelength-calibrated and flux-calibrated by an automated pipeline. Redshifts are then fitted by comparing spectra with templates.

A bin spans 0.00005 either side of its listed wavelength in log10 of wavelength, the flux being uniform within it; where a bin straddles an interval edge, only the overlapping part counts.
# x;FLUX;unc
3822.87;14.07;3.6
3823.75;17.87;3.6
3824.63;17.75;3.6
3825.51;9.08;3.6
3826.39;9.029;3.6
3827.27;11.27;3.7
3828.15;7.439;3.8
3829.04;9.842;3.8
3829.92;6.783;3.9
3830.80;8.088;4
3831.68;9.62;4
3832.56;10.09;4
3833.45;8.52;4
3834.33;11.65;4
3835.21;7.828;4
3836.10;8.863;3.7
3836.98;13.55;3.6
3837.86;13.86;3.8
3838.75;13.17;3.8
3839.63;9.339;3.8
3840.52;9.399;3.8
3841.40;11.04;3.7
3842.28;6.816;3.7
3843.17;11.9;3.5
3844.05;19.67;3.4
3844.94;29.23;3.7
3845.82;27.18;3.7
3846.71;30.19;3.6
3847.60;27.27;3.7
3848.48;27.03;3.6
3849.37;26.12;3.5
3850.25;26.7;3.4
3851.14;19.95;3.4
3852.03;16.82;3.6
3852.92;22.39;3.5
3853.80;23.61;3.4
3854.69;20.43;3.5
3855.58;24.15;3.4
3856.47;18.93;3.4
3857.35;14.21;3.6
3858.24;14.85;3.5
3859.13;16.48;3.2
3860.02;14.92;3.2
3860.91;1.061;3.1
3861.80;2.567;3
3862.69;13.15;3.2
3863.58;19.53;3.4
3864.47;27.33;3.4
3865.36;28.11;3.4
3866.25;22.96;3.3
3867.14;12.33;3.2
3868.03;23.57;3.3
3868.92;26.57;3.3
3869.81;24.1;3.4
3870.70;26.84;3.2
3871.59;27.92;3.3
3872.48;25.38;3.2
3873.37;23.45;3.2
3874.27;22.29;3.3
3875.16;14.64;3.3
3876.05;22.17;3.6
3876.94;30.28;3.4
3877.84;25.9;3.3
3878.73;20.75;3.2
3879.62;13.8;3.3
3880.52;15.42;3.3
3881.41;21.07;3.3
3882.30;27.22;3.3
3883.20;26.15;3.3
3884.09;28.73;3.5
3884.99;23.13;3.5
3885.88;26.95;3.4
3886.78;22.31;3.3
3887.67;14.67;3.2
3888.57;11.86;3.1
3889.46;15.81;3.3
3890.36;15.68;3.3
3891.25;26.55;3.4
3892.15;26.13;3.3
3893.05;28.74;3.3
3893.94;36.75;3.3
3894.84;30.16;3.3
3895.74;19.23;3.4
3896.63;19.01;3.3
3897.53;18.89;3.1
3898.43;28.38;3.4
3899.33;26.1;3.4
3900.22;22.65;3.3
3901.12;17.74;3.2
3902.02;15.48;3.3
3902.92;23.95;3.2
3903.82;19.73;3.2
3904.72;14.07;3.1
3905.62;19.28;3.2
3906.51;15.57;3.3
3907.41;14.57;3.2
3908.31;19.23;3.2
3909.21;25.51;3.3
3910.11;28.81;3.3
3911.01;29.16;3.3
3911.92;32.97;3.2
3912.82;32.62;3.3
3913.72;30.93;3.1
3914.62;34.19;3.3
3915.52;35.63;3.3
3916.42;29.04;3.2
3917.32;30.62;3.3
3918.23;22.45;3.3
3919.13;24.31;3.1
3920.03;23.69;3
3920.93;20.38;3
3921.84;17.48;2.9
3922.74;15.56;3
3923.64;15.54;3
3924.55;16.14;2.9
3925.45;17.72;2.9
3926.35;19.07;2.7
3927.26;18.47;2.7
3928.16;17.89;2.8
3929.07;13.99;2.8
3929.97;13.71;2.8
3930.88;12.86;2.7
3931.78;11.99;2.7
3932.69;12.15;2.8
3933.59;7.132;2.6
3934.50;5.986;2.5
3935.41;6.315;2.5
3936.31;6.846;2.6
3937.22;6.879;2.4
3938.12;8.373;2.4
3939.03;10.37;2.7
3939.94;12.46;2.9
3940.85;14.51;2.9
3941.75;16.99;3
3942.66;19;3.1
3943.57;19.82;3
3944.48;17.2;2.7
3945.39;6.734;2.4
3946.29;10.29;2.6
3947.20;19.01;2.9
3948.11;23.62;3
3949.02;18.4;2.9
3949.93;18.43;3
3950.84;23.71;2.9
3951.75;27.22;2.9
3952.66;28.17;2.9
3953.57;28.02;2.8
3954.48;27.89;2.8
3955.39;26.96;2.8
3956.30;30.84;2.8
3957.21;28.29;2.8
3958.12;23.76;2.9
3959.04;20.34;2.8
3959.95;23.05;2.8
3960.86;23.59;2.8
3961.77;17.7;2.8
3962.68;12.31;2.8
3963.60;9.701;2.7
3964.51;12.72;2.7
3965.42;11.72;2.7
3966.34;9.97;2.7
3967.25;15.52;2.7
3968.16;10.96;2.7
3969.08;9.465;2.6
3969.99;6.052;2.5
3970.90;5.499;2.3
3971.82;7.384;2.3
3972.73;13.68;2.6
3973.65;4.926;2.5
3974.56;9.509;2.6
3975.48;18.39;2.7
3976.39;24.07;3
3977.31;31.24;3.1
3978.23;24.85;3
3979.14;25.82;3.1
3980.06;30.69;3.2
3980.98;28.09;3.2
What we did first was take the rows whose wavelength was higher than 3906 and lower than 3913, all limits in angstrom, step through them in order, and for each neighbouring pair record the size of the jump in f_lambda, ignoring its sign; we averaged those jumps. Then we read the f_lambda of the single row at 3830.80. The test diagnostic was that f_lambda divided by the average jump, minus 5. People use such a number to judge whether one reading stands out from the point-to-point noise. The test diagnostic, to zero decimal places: -2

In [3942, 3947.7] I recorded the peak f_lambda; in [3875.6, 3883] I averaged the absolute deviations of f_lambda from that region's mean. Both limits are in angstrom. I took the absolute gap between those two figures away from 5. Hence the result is -10.5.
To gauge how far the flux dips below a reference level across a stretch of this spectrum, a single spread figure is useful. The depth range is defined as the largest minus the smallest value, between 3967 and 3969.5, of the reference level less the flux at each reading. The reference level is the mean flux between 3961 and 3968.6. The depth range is 6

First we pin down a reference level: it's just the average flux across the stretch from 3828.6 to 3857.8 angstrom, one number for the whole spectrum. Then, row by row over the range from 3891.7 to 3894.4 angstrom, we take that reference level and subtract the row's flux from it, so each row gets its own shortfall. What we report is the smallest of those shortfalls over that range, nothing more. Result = -20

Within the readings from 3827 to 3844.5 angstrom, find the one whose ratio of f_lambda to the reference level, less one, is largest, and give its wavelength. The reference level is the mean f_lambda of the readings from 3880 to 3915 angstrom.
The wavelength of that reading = 3844.05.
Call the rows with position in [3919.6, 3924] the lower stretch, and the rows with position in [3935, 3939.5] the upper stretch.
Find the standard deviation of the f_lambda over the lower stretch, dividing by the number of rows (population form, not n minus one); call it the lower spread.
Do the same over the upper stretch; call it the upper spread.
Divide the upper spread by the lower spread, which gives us 0.47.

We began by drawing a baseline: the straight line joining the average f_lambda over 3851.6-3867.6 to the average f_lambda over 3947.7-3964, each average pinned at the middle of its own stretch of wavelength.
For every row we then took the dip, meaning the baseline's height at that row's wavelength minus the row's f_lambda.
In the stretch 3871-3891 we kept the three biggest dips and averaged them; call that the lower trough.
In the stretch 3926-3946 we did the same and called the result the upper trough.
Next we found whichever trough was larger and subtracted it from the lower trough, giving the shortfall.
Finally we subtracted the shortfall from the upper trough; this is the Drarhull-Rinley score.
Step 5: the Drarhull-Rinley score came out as 26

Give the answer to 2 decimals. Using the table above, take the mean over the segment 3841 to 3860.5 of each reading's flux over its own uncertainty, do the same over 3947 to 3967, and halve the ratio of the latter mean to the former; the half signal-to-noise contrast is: 0.64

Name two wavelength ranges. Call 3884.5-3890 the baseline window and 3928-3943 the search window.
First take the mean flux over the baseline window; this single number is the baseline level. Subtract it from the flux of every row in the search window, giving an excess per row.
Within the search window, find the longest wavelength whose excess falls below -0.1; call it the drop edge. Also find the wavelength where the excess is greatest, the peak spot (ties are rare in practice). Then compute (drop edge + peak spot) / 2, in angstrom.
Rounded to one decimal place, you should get 3942.7 angstrom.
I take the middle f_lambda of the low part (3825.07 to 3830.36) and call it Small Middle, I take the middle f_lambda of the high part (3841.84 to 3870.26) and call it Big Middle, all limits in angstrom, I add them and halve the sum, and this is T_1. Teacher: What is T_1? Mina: 15.2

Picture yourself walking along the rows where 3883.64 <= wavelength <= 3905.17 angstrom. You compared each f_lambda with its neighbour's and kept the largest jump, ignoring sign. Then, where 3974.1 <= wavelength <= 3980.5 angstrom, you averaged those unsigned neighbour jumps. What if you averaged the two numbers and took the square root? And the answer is 2.88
